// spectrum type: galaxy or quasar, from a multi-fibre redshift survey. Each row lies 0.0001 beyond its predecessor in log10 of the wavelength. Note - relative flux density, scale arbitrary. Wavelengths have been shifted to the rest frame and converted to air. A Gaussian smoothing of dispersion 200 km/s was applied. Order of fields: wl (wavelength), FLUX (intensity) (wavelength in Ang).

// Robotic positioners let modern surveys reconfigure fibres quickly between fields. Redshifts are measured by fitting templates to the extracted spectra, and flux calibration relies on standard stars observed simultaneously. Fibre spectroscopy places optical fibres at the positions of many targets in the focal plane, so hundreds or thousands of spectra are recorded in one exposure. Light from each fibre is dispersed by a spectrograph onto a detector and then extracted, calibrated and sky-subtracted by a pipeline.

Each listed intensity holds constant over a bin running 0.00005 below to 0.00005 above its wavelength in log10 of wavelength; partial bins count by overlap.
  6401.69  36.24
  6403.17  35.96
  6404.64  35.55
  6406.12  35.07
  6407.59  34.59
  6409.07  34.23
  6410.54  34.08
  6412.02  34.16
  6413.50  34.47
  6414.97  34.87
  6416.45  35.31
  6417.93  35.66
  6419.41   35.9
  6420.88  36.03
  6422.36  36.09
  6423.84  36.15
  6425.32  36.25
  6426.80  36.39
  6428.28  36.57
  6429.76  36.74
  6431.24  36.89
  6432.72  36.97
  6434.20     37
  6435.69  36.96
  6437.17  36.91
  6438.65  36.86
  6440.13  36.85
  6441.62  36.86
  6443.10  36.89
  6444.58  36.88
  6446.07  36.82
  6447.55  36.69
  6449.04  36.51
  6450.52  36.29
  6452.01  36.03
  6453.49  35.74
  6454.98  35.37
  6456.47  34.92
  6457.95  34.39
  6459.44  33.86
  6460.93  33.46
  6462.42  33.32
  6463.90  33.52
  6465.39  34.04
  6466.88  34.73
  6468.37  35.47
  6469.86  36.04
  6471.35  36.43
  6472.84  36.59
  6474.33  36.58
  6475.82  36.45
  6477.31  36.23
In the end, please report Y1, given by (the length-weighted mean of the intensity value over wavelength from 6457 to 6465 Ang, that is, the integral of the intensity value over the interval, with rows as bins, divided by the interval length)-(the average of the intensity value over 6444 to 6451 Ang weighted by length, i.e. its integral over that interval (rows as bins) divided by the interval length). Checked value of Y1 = -2.9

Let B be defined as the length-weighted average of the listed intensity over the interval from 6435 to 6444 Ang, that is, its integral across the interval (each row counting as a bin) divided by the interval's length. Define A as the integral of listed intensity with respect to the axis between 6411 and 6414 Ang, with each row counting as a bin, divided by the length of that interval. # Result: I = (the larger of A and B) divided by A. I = 1.08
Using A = 34.2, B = 36.9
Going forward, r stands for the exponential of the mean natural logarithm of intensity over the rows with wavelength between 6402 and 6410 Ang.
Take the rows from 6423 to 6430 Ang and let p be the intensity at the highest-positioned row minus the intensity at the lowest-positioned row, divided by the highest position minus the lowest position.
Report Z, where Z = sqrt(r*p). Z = 1.9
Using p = 0.10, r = 35.1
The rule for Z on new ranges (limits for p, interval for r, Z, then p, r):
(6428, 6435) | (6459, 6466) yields 1.6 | 0.07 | 33.6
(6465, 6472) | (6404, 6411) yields 3.7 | 0.40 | 34.7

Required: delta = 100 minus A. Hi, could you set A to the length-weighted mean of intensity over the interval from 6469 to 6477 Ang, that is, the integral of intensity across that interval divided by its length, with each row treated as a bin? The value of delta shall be 63.6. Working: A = 36.4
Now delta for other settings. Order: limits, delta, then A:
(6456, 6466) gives 66.1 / 33.9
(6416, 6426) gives 64.1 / 35.9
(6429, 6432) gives 63.2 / 36.8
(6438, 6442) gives 63.2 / 36.8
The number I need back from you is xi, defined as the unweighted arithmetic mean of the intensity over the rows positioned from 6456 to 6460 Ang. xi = 34.4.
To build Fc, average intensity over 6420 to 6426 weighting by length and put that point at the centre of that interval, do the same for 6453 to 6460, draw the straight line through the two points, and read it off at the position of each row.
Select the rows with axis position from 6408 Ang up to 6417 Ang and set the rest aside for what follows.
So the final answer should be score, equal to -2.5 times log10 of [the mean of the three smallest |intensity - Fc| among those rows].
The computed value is -0.5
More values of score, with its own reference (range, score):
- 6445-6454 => 0.0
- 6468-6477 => -0.6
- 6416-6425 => 2.4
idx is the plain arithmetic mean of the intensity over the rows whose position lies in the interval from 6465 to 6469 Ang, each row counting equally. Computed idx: 34.7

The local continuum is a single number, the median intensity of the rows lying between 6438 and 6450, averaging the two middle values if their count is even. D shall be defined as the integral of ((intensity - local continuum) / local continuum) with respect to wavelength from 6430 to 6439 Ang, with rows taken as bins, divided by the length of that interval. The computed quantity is 0.00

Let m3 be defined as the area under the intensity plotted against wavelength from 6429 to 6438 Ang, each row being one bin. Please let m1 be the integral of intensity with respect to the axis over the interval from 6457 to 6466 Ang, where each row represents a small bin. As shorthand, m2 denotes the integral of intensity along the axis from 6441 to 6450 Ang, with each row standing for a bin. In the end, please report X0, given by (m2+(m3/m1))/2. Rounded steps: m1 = 304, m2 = 331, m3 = 332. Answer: 166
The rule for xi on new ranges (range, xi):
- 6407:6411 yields 34.3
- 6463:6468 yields 34.1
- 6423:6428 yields 36.3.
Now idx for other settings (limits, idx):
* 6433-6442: 36.9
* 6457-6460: 34.1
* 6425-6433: 36.6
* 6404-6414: 34.6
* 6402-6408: 35.3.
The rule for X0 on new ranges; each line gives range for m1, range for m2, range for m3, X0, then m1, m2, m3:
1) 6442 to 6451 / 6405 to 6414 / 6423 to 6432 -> 156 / 330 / 310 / 328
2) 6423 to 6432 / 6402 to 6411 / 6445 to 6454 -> 158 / 328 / 315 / 327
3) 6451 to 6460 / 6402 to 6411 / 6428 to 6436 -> 158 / 316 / 315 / 295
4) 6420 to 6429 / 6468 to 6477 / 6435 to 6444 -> 164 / 326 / 327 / 332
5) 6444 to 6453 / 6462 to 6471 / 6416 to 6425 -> 156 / 329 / 312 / 323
